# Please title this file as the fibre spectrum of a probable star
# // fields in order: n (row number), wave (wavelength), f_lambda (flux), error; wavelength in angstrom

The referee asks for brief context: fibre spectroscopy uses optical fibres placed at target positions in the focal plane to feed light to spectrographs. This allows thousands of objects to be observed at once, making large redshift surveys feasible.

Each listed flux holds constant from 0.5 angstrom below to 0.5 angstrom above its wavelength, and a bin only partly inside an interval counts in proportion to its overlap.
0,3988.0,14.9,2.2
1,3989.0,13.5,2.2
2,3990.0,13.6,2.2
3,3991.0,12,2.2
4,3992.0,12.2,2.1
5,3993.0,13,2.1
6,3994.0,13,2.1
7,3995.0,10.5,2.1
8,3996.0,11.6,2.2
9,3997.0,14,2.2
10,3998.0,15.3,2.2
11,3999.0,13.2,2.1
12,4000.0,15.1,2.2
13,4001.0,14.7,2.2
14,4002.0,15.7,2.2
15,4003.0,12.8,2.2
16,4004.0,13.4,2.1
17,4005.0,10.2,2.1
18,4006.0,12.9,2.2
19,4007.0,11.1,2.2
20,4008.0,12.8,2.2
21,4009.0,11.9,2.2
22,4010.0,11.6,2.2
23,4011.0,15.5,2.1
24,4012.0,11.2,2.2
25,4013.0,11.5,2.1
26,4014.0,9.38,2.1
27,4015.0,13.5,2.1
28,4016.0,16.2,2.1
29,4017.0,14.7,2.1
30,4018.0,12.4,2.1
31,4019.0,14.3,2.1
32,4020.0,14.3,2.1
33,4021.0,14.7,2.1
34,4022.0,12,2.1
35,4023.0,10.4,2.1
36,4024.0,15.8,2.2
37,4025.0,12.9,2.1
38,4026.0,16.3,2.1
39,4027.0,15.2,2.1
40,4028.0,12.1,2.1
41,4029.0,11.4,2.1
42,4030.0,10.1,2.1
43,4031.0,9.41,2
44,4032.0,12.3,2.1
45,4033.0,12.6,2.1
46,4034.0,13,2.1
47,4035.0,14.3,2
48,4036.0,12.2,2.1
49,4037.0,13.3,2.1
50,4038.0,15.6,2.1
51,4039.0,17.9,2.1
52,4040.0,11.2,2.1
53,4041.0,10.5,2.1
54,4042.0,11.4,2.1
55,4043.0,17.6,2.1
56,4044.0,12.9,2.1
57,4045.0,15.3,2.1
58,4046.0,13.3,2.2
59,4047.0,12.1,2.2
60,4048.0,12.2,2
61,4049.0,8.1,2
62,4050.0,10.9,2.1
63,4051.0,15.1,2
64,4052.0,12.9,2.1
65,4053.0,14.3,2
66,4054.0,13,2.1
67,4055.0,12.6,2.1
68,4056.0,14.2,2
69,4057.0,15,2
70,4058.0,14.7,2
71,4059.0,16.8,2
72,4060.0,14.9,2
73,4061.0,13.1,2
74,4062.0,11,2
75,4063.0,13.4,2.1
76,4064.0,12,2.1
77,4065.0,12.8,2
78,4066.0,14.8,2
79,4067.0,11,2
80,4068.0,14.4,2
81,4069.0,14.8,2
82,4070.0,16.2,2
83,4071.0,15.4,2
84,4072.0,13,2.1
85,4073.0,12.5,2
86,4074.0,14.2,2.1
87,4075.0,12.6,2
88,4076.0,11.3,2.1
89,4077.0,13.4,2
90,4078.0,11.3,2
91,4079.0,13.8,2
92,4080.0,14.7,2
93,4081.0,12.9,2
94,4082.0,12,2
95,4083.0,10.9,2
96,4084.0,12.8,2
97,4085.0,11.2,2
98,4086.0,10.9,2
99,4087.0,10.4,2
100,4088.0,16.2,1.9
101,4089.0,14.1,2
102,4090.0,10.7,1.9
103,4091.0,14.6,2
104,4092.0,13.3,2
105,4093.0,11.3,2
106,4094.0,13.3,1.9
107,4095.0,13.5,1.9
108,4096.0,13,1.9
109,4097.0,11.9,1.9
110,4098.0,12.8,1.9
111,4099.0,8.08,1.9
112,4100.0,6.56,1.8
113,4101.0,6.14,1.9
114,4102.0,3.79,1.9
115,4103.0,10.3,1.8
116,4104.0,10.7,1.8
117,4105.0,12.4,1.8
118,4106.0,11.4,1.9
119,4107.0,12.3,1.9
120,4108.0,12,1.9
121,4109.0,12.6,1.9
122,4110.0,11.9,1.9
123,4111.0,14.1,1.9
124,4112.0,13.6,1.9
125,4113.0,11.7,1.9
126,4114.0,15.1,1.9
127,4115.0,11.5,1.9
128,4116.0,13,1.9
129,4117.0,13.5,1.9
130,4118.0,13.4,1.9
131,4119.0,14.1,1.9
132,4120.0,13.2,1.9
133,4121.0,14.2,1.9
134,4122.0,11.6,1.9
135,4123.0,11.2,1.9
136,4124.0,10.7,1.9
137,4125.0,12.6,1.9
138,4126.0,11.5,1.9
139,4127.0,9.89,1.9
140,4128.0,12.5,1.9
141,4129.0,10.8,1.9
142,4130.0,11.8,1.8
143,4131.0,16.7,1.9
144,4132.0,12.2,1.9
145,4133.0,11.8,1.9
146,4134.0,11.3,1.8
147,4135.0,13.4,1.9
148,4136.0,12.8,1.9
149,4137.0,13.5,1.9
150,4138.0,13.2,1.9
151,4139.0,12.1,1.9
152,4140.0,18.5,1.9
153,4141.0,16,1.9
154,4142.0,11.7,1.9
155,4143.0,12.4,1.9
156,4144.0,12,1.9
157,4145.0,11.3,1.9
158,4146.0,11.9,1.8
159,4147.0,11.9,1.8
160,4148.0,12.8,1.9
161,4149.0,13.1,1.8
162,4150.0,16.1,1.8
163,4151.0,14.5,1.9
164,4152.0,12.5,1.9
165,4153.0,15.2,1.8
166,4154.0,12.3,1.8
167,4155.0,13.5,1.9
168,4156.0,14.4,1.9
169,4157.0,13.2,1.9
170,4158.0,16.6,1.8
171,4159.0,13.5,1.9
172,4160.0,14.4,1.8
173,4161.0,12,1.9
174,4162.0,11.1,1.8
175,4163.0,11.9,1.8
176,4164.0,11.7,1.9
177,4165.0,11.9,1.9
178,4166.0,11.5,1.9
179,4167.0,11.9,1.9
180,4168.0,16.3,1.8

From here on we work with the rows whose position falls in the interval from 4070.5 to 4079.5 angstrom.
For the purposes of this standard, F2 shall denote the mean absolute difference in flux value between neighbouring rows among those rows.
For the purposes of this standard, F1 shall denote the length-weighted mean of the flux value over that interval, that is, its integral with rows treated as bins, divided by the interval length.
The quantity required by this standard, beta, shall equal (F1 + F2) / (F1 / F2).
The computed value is 2.0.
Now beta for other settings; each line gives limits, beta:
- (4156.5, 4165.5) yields 1.7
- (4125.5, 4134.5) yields 2.5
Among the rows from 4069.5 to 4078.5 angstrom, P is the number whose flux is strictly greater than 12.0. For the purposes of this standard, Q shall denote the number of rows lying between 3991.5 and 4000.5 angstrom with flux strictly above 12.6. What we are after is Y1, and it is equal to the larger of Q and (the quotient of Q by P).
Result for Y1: 6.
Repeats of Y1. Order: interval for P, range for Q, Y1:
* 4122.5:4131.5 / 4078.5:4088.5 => 5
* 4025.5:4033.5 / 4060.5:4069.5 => 6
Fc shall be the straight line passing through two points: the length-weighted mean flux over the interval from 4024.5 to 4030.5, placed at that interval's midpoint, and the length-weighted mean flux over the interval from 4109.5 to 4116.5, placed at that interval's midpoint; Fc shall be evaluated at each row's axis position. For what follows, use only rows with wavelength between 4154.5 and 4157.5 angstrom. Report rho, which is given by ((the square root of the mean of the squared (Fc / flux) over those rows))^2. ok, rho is 0.9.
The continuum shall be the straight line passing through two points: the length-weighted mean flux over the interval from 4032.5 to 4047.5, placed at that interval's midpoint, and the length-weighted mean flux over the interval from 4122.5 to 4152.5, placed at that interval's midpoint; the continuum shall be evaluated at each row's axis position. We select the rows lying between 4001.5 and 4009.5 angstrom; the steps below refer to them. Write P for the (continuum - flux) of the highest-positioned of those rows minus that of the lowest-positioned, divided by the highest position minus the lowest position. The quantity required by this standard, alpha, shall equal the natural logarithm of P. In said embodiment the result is -0.6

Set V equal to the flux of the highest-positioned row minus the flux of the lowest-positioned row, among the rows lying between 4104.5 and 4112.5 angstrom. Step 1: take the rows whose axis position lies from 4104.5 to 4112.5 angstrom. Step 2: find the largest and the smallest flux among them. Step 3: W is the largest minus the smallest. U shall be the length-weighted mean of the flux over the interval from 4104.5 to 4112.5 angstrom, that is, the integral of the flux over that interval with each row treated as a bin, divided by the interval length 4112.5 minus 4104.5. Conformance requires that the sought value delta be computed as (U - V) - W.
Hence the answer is 8.6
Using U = 12.5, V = 1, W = 2.7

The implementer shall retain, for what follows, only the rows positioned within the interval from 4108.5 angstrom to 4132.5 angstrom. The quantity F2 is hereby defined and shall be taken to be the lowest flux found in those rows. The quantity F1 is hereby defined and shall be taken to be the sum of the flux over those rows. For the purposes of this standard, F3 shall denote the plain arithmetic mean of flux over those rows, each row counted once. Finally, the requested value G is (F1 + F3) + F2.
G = 326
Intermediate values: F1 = 303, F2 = 9.89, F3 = 12.6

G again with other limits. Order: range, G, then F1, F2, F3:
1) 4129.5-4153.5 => 343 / 319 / 11.3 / 13.3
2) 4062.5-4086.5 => 336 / 312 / 10.9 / 13.0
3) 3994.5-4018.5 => 334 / 311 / 9.38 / 13.0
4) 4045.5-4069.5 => 339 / 317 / 8.1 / 13.2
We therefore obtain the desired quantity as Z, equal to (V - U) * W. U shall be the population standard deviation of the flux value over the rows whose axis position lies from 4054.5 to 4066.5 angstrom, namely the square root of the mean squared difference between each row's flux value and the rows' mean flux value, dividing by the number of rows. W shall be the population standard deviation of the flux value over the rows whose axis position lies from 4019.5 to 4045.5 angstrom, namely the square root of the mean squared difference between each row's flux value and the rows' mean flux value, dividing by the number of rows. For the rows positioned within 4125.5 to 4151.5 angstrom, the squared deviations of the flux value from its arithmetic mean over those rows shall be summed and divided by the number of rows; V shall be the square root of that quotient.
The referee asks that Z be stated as 0.9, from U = 1.5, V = 1.9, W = 2.2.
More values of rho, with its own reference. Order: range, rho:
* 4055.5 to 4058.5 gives 0.8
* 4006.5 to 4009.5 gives 1.2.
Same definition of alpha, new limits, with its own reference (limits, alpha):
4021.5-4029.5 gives -2.6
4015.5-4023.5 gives -0.2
